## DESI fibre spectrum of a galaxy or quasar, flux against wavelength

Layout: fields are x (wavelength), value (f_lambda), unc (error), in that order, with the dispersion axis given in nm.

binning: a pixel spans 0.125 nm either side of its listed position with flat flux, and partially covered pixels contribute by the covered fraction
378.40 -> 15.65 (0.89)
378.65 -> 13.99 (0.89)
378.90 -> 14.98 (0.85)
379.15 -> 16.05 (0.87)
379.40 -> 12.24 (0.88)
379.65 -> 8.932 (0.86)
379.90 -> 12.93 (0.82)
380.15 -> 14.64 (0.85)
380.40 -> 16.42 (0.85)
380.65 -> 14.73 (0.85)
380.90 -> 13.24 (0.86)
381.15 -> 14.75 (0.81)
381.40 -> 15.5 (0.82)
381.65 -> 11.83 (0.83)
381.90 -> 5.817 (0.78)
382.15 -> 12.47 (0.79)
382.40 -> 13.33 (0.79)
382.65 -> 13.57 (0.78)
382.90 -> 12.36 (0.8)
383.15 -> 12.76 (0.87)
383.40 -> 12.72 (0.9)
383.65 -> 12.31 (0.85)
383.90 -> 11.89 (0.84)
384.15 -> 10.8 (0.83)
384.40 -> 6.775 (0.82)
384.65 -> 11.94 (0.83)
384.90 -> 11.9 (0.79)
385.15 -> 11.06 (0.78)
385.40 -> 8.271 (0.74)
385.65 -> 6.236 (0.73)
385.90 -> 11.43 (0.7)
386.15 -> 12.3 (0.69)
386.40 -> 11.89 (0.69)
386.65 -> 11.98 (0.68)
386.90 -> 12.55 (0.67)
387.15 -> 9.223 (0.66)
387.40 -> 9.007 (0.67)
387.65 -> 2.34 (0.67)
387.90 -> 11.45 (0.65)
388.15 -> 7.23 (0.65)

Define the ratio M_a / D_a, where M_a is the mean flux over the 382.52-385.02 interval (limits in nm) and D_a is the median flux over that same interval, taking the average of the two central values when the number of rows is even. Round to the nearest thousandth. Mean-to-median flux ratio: 0.965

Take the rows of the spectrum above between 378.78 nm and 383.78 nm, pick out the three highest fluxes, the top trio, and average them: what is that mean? 16.0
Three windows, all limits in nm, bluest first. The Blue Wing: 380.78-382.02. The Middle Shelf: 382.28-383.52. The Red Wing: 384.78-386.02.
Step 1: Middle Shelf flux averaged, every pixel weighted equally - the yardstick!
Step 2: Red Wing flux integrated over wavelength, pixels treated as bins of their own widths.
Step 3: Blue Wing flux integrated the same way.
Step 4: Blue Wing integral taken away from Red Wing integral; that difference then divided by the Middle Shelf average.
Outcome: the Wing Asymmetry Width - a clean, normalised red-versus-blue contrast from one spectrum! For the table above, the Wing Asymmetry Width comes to -0.24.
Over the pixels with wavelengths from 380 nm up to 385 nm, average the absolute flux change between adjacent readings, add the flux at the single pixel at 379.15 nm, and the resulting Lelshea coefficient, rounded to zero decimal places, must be 18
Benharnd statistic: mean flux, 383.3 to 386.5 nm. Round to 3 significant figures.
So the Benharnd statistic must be 10.7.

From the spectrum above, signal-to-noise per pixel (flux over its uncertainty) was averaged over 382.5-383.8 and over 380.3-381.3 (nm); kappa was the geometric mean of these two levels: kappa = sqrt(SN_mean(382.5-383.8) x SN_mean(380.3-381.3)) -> 16.4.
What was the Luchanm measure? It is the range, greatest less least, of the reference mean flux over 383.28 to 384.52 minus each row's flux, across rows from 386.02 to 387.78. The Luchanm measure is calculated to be 10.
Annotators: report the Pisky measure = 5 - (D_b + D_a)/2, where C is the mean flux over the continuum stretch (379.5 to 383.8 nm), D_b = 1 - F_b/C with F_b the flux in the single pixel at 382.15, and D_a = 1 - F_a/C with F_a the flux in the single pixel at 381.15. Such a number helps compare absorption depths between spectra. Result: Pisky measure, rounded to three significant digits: 5.06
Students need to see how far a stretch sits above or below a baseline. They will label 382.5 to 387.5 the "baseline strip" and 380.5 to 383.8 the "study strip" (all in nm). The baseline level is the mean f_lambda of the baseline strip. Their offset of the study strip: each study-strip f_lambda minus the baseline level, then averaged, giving 1.7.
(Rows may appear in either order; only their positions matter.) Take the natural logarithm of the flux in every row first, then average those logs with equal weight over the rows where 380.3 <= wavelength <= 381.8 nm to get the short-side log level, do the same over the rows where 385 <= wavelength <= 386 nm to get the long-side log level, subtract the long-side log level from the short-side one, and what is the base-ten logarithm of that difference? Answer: -0.3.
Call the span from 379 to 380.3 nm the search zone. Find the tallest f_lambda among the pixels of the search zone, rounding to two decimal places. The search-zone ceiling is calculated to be 16.05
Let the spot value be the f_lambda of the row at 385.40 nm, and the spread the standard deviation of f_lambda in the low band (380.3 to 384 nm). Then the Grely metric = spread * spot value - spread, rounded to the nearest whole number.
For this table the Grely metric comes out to 17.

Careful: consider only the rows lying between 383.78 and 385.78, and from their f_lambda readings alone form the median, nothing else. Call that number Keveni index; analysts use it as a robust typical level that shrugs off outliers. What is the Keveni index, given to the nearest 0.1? 10.9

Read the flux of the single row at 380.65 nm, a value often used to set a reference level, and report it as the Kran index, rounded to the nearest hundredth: 14.73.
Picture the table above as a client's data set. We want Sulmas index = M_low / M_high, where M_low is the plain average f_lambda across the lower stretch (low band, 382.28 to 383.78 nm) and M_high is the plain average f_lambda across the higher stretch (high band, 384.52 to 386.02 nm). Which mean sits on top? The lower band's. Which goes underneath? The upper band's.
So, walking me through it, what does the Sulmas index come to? 1.27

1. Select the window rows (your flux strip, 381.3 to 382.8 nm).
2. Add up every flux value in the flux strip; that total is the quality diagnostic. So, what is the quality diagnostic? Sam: 73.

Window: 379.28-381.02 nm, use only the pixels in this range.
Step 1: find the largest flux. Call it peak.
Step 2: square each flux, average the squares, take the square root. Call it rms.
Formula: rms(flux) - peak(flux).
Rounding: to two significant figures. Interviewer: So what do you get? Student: -2.9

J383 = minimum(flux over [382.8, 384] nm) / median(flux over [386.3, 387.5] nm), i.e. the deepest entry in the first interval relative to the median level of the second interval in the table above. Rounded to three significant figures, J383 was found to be 1.00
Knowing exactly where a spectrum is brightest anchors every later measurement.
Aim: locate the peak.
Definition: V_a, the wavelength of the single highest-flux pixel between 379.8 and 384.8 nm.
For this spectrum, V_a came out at 380.40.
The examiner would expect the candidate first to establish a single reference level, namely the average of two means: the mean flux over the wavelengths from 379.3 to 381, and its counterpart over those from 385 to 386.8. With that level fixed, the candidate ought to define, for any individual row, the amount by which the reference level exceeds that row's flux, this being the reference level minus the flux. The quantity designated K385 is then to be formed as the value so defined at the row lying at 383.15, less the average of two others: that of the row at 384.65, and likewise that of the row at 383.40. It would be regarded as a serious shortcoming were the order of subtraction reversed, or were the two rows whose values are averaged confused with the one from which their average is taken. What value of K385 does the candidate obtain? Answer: -0.43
